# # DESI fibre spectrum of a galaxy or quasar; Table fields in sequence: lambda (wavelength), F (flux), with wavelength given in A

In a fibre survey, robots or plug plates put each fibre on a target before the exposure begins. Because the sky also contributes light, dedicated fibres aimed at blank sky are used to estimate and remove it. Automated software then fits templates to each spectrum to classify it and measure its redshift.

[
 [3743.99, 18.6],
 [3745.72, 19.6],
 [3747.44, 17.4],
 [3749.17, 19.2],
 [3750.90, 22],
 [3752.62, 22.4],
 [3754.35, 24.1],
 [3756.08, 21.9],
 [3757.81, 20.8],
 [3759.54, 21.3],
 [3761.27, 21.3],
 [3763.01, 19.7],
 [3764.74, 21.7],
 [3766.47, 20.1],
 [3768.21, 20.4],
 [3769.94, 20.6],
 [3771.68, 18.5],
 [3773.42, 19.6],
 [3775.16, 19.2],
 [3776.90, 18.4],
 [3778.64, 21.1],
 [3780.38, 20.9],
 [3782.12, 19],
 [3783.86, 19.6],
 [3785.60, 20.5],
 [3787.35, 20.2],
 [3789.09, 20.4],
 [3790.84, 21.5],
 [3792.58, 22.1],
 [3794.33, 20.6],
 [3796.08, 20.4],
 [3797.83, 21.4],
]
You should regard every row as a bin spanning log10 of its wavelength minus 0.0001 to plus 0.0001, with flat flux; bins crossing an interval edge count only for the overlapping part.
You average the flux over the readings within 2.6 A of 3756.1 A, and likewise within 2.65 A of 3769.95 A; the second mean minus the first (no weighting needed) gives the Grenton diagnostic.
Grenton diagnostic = -2.4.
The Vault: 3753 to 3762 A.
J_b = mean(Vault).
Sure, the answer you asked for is 21.9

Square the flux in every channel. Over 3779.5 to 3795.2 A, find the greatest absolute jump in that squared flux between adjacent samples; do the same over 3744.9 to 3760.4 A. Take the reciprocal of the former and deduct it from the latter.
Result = 115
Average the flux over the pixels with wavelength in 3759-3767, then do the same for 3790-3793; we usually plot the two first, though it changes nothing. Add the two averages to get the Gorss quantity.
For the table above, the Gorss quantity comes 42.6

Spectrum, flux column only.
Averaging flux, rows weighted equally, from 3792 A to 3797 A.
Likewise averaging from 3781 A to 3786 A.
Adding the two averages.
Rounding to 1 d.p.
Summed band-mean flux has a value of 40.7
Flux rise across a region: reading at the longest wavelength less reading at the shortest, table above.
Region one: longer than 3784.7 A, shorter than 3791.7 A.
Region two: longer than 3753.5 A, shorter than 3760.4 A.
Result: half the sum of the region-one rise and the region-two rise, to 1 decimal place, -0.9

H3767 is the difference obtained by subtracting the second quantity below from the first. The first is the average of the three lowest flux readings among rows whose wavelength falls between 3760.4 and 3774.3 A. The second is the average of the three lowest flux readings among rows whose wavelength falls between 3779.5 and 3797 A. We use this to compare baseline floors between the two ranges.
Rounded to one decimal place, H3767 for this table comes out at -0.3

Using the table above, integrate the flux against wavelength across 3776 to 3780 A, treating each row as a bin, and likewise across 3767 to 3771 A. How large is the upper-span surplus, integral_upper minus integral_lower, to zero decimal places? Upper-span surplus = -2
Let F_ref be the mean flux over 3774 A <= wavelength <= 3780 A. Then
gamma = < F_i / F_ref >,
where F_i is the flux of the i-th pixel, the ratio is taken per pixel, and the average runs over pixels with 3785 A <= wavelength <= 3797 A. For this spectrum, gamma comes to 1.06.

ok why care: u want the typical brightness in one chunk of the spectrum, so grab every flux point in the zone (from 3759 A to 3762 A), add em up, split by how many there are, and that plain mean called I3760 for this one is 21.3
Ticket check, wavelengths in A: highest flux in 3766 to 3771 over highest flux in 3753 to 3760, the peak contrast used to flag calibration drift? 0.85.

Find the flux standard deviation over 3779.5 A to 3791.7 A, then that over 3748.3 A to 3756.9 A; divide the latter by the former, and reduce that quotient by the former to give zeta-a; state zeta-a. 1.3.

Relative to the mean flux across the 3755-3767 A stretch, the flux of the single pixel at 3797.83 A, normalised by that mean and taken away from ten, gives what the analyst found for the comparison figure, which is 8.98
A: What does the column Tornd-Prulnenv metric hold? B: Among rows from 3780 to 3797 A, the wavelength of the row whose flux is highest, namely 3792.58 A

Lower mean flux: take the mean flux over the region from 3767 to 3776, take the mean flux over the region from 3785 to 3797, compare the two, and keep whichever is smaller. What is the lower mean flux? 19.7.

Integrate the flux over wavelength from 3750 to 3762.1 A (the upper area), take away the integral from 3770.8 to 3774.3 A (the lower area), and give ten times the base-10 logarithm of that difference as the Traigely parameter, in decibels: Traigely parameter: 23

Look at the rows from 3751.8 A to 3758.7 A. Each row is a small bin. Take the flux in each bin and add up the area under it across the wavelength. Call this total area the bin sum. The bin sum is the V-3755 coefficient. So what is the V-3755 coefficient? 154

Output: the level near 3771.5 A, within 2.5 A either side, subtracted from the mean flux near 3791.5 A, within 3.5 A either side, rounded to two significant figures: 1.6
